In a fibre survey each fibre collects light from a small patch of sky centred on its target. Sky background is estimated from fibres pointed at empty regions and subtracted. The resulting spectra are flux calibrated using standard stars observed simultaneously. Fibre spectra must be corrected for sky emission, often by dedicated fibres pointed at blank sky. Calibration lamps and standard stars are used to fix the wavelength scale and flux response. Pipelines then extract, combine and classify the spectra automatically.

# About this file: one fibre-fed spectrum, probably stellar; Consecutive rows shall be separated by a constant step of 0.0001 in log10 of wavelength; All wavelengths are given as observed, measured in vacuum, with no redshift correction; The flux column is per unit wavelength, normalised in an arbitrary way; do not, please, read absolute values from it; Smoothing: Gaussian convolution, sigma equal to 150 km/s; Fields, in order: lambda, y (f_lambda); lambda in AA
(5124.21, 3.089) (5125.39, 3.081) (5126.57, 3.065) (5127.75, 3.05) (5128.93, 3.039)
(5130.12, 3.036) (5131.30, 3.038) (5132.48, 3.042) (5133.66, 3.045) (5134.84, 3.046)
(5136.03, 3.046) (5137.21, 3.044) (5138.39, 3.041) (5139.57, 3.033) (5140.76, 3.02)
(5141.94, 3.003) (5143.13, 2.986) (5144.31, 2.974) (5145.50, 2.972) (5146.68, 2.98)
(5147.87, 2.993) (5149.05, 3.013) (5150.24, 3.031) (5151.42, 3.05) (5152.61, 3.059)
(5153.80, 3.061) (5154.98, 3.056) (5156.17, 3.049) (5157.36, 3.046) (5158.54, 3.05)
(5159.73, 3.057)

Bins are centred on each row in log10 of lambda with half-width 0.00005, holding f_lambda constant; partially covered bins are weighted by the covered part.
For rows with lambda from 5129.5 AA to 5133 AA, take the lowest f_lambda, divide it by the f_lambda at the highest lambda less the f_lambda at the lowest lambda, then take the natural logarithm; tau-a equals 6.2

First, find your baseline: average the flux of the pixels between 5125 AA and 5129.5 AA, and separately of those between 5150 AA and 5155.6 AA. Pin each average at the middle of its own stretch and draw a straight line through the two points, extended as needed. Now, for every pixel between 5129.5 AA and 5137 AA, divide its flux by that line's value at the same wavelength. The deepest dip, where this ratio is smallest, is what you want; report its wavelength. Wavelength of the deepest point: 5130.12 AA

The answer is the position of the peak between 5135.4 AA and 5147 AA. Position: 5136.03 AA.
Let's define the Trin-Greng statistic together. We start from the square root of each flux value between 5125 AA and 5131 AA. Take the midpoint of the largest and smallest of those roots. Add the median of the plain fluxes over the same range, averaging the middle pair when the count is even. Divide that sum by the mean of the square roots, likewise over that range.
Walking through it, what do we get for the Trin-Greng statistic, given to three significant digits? 2.75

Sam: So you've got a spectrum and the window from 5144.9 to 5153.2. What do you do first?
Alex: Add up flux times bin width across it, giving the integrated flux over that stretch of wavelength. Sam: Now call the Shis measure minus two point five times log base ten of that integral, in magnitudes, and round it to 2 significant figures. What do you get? -3.5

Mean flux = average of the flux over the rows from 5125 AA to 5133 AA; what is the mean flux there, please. 3.05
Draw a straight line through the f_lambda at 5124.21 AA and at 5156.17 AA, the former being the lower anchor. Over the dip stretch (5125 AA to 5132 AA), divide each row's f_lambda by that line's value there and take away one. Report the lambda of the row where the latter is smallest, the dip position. 5130.12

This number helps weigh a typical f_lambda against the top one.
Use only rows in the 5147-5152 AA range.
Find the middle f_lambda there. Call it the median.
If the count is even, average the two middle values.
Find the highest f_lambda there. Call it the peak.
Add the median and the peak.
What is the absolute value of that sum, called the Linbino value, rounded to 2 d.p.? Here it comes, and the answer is 6.07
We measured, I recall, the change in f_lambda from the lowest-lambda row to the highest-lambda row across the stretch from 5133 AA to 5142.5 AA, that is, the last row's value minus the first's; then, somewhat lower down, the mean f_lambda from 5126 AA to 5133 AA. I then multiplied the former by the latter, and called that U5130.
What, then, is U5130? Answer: -0.13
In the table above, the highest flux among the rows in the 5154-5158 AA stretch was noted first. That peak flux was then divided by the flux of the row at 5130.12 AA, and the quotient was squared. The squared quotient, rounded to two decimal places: 1.01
